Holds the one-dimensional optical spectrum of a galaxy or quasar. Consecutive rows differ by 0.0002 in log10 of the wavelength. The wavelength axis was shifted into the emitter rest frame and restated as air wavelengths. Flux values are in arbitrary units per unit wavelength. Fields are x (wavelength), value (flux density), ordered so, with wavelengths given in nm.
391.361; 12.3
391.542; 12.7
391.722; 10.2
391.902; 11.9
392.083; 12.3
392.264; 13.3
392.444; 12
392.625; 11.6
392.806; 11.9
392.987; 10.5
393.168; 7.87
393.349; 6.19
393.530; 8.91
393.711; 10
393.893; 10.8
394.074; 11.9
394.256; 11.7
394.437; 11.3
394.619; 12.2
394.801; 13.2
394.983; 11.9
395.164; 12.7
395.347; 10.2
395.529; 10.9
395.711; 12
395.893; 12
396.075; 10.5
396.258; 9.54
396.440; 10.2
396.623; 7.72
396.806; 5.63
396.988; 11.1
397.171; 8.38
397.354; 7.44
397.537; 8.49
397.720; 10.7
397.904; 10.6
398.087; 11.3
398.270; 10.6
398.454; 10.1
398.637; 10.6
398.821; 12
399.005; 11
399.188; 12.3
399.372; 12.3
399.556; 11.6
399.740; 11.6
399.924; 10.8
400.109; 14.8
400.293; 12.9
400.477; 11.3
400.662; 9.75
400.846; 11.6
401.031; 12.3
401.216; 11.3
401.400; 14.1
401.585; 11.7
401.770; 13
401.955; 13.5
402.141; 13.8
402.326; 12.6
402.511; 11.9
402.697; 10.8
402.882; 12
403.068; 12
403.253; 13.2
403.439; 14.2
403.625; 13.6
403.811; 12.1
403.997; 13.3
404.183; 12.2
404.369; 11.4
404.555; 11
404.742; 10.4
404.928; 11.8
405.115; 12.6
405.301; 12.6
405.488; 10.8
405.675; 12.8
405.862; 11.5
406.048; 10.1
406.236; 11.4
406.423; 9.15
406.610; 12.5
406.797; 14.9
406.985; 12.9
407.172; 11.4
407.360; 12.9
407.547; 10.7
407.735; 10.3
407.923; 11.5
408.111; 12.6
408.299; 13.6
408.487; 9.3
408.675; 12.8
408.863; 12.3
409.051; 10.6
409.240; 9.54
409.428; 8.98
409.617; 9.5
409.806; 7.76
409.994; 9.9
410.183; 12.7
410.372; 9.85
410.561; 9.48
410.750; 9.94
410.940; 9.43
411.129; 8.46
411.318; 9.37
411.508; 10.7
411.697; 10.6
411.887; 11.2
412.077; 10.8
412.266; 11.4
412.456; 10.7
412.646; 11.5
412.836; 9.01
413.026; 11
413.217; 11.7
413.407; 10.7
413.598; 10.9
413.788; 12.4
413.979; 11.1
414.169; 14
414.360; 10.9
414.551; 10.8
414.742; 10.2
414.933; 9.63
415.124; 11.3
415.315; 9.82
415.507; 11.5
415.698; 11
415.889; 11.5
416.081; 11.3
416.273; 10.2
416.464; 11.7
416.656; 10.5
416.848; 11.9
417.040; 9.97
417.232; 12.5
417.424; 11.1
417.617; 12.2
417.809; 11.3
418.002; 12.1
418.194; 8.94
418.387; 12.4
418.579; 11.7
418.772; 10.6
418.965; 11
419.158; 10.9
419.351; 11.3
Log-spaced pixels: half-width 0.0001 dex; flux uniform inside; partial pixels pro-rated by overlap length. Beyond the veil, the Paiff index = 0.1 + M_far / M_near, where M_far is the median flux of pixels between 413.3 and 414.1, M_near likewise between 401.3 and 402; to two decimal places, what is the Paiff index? 0.93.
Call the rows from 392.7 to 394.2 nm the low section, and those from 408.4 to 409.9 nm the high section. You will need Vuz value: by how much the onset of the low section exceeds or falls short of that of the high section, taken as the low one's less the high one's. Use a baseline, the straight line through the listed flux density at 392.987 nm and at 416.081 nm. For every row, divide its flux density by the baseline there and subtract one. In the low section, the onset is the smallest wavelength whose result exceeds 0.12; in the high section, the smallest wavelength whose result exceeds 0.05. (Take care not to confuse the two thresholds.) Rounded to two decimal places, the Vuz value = -15.87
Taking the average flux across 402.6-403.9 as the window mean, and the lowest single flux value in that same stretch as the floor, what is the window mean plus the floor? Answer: 23.4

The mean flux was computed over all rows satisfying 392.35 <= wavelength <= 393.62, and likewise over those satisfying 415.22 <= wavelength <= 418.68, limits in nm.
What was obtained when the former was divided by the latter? 0.88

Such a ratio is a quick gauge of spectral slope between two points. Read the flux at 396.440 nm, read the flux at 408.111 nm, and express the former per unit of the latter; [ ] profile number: 0.81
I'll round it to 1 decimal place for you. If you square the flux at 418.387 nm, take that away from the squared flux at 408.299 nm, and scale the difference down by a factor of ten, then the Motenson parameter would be 3.1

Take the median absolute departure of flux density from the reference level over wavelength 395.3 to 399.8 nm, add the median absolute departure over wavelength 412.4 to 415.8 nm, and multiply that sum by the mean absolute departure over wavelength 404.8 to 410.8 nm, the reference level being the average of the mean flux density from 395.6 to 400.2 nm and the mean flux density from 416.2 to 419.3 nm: 1.8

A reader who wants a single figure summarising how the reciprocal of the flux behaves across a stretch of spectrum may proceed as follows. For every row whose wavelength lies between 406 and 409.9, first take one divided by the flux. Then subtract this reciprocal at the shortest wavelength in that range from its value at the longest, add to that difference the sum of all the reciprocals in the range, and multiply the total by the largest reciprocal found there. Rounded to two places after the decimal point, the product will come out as 0.25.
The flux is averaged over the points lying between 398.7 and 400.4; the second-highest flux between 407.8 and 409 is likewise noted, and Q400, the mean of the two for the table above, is 12.5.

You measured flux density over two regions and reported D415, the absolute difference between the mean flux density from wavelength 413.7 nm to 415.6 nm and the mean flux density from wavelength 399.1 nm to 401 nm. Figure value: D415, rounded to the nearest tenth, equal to 0.7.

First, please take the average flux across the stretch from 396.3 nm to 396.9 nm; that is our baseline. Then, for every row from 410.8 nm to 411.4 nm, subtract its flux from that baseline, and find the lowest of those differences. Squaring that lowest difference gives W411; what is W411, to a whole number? 2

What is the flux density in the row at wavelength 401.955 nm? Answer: 13.5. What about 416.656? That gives 10.5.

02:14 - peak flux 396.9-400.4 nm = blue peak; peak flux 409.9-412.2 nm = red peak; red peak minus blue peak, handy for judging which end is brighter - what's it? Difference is -2.1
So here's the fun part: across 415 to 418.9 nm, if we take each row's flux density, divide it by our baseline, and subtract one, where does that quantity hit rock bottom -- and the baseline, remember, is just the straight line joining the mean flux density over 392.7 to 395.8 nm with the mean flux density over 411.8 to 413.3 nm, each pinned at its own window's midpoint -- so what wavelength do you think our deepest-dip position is 418.194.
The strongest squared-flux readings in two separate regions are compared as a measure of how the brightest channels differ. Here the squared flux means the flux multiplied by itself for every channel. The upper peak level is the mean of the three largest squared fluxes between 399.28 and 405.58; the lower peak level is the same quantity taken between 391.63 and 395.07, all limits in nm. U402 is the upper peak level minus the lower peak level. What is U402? 39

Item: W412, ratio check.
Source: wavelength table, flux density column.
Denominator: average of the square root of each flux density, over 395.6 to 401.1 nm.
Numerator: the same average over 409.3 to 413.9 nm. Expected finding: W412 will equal 0.985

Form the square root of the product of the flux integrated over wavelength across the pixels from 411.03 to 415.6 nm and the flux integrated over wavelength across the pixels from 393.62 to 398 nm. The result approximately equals 48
